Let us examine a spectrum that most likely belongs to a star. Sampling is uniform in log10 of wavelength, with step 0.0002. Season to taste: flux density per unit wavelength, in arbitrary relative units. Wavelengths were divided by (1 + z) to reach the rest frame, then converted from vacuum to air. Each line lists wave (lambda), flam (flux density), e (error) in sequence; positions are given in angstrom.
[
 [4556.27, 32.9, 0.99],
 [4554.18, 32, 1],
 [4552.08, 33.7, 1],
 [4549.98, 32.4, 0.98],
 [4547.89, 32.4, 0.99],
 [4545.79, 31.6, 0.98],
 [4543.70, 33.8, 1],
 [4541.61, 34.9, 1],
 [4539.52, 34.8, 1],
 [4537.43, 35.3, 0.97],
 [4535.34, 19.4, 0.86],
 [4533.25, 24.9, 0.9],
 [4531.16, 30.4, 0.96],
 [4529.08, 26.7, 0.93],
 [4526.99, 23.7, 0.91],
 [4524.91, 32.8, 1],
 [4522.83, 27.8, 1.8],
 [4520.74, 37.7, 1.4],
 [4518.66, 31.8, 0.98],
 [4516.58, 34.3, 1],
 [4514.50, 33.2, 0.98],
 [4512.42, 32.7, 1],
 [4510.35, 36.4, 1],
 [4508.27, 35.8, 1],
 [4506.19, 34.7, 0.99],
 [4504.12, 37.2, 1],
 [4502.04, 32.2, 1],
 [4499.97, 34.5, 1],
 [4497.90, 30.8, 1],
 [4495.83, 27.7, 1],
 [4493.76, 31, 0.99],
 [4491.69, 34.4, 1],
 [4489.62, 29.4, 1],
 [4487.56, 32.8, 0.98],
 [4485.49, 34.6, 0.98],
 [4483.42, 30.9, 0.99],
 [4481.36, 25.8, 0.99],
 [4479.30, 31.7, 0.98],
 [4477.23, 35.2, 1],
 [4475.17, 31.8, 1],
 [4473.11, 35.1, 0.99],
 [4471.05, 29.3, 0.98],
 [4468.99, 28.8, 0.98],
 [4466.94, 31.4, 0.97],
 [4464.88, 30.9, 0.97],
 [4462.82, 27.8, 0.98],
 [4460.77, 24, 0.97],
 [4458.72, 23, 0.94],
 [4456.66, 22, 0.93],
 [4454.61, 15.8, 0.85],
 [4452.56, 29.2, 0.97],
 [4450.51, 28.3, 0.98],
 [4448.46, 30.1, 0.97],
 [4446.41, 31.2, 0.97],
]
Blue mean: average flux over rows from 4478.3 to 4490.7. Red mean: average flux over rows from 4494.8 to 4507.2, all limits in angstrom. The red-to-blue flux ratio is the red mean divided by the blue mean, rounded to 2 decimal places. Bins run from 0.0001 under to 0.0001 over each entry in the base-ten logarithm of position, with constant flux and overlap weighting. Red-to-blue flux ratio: 1.06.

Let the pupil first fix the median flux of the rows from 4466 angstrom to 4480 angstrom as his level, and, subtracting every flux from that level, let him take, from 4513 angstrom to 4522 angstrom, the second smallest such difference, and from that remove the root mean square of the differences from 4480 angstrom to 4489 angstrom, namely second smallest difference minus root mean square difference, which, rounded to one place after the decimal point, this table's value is -6.0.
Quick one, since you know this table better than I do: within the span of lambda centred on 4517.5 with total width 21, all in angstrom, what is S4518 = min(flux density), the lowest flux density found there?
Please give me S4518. 23.7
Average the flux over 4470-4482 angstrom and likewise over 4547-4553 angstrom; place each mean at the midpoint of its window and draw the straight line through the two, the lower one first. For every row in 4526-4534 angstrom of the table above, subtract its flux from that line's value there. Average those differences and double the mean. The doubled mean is 12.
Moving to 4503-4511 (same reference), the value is -8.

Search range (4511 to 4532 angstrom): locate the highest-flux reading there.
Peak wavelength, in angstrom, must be 4520.74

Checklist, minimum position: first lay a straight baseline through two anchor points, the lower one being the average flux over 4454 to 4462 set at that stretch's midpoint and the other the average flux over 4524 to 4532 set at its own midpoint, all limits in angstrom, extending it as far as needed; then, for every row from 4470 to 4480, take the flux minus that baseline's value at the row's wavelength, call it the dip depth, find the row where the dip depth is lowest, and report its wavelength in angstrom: 4471.05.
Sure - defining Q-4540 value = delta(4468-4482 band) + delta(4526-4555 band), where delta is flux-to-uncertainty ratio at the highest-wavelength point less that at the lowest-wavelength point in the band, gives 3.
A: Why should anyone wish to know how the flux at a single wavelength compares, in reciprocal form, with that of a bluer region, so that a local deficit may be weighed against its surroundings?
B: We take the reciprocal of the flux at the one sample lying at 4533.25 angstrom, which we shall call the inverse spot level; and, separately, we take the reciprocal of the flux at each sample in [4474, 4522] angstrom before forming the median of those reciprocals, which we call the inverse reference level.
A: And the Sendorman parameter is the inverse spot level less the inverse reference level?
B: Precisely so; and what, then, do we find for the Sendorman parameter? 0.010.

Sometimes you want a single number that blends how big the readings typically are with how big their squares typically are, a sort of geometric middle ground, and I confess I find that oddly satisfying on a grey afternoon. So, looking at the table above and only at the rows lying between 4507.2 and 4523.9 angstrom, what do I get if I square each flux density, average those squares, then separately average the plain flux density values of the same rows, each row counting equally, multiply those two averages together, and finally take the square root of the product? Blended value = 196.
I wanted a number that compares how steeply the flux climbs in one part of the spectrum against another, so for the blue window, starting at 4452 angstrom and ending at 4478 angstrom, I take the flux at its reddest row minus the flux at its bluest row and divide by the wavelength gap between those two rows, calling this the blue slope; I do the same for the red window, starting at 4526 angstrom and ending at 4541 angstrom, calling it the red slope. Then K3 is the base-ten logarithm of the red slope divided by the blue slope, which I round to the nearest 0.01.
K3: 0.56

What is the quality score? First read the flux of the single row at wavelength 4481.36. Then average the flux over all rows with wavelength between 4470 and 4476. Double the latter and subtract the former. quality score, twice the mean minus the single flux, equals 38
